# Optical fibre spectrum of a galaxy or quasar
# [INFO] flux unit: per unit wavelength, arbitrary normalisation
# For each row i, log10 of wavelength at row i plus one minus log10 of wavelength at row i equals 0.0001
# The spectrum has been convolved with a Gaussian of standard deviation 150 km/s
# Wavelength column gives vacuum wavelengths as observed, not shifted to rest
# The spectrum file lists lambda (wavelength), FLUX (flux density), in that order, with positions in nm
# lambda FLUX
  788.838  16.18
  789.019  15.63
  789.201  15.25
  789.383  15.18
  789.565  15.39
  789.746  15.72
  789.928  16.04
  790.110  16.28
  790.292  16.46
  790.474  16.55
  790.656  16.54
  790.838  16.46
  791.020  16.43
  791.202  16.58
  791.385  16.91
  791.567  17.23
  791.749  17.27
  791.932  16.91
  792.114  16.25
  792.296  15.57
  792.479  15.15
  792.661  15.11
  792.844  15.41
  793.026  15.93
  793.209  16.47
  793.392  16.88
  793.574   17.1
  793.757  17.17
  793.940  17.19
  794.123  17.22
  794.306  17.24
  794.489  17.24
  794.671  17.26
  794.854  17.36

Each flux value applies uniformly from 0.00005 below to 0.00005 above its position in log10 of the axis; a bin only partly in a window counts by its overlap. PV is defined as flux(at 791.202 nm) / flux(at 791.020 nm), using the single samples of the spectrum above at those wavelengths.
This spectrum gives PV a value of 1.01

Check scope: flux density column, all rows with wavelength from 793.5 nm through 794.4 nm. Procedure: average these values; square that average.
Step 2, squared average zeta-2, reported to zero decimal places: 295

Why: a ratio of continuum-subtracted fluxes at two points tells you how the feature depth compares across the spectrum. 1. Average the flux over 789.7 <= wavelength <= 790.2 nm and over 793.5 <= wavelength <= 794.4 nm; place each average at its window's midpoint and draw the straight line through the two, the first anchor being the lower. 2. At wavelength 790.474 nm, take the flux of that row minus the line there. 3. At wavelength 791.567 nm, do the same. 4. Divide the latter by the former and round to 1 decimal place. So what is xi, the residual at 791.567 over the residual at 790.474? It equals 2.0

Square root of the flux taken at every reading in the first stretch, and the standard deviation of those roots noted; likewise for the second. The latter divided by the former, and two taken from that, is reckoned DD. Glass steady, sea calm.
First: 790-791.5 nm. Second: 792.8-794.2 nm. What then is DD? 1.8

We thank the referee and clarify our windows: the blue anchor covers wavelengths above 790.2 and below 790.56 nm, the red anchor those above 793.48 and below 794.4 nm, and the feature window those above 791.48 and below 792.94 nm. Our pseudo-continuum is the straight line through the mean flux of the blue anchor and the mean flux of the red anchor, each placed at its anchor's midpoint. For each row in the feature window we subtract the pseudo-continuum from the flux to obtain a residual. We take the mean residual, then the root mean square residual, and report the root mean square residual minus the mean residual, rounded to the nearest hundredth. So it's 1.94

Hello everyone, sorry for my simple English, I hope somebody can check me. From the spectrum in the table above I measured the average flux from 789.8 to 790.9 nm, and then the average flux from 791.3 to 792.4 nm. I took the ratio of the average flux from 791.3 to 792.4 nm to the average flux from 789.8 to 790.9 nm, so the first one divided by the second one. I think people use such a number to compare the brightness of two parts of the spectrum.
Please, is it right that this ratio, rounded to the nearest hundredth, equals 1.02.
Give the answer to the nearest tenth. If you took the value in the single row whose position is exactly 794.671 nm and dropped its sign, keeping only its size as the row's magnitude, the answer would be 17.3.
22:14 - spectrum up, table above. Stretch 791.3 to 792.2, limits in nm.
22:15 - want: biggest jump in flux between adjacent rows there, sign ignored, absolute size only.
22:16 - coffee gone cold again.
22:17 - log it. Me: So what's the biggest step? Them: 0.66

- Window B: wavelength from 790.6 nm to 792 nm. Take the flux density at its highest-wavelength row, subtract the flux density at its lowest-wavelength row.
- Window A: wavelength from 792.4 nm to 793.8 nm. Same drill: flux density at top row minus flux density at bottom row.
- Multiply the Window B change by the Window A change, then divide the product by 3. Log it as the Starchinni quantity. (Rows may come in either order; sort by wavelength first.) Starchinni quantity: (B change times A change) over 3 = 0.25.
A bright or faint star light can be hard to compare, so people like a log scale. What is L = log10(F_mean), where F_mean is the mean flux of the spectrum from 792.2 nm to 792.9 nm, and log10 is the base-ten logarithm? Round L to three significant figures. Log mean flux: 1.18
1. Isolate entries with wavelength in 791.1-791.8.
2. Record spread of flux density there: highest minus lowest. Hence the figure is 0.7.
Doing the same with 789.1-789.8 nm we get 0.5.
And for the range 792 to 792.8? 1.1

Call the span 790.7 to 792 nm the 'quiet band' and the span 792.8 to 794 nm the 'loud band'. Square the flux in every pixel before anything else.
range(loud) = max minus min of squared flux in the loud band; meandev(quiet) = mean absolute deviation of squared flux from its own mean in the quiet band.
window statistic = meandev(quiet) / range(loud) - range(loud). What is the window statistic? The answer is -58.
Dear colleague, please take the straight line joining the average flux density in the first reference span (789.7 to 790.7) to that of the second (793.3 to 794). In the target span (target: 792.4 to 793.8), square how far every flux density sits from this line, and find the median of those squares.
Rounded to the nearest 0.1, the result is 0.6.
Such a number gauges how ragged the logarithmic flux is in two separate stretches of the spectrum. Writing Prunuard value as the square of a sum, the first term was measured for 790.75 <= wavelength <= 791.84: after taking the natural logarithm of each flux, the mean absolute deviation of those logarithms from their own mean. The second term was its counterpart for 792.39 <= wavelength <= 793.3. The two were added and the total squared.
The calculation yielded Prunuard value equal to 0.0024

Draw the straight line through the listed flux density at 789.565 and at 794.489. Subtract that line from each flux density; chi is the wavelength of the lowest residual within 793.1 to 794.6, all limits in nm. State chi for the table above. 793.209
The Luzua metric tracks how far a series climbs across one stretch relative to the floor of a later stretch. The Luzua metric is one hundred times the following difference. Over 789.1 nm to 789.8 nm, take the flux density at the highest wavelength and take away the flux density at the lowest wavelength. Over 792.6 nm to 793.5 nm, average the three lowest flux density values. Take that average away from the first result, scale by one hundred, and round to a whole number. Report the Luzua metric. -1501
